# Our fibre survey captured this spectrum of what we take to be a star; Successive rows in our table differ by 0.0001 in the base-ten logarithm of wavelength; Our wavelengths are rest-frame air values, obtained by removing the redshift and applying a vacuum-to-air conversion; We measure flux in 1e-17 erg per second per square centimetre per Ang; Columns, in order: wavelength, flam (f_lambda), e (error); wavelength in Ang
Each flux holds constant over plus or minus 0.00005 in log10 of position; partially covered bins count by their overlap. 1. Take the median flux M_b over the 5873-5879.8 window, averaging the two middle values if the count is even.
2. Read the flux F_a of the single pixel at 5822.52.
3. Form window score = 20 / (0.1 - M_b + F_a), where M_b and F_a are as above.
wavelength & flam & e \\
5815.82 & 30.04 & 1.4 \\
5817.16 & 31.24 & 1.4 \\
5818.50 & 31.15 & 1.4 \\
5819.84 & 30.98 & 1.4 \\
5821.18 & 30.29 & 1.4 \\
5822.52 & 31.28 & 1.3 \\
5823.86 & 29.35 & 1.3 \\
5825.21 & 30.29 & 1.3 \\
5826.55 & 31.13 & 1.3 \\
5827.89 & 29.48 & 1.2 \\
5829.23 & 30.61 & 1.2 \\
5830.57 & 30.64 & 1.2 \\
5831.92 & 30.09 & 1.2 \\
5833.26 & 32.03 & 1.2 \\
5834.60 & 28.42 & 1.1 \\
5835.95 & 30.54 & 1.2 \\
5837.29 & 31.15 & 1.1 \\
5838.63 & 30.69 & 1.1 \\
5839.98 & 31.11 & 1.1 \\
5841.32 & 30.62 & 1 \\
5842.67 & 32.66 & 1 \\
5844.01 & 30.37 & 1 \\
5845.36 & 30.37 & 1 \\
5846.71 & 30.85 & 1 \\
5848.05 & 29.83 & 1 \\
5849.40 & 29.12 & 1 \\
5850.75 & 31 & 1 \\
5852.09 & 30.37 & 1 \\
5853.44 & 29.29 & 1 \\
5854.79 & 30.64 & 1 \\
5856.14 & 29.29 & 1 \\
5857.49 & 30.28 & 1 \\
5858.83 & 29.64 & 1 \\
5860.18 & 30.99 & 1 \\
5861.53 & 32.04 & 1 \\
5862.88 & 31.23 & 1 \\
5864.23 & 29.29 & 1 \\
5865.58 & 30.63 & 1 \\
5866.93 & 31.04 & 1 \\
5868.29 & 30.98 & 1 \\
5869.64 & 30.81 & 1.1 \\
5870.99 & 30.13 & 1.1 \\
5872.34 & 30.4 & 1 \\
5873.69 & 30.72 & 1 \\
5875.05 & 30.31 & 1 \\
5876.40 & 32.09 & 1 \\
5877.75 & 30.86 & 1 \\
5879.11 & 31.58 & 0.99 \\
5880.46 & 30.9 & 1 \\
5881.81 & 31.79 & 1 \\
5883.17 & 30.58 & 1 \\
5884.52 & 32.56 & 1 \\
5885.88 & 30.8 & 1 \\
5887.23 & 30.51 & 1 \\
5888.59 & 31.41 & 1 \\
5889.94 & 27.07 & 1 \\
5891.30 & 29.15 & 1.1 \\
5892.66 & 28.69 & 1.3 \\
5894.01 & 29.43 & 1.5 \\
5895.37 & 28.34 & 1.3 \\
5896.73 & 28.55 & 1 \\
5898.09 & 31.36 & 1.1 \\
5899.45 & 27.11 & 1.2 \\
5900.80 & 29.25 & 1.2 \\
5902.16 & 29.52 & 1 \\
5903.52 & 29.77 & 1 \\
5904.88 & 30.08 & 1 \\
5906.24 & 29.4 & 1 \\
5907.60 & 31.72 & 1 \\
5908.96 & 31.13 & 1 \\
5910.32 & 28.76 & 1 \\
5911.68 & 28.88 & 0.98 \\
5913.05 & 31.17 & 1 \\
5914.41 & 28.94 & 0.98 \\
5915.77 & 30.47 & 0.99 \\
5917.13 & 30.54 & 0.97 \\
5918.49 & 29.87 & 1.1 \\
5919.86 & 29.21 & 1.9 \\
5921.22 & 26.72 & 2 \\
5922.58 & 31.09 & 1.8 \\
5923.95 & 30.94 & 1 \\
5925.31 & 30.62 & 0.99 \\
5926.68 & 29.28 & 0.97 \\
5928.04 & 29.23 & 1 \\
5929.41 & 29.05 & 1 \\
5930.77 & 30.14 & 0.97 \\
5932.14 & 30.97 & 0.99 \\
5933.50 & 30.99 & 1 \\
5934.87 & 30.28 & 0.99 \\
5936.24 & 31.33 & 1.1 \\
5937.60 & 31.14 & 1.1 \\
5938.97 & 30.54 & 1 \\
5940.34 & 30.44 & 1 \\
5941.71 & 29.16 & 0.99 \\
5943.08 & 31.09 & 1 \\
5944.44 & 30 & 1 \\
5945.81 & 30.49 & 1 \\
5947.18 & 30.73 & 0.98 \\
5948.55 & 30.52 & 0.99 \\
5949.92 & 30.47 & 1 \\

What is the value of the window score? 38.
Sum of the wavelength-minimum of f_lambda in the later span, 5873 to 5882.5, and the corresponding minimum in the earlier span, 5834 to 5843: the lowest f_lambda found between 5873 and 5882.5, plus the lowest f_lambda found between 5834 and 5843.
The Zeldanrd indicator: 58.7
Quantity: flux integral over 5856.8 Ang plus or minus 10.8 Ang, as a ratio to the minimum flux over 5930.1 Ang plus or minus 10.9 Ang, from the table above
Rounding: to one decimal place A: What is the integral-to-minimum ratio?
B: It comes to 24.5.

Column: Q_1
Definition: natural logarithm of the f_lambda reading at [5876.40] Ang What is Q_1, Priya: 3.47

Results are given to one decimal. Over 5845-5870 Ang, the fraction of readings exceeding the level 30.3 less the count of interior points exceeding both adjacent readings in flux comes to -5.4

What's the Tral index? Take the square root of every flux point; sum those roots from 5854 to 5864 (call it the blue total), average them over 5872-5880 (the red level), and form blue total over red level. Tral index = 7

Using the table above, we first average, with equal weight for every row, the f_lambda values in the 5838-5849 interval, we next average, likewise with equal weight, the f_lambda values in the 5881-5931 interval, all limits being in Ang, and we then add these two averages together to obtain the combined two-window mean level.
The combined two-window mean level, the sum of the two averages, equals 60.6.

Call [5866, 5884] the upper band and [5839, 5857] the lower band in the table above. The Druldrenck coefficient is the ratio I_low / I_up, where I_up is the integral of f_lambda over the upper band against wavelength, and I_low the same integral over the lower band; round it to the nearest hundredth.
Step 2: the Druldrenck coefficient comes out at 0.98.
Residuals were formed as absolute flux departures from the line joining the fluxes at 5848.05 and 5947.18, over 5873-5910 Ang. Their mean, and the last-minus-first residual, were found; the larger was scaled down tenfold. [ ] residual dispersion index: 0.12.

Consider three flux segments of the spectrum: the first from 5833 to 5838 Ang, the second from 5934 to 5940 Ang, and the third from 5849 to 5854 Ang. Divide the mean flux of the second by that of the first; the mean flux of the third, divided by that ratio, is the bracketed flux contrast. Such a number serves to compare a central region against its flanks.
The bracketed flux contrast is 29.7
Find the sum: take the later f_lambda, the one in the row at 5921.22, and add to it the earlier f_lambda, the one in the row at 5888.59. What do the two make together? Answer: 58.1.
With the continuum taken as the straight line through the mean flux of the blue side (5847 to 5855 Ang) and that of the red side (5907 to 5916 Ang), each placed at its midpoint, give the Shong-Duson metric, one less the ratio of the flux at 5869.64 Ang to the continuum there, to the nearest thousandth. -0.024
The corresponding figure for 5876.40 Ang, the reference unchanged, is -0.067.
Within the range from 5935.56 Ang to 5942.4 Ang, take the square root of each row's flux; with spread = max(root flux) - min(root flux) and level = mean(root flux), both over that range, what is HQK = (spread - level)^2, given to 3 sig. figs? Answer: 28.4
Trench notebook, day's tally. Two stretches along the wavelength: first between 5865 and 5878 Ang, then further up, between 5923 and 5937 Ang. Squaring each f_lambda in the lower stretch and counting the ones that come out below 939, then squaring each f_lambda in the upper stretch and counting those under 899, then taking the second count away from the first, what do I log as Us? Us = 1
